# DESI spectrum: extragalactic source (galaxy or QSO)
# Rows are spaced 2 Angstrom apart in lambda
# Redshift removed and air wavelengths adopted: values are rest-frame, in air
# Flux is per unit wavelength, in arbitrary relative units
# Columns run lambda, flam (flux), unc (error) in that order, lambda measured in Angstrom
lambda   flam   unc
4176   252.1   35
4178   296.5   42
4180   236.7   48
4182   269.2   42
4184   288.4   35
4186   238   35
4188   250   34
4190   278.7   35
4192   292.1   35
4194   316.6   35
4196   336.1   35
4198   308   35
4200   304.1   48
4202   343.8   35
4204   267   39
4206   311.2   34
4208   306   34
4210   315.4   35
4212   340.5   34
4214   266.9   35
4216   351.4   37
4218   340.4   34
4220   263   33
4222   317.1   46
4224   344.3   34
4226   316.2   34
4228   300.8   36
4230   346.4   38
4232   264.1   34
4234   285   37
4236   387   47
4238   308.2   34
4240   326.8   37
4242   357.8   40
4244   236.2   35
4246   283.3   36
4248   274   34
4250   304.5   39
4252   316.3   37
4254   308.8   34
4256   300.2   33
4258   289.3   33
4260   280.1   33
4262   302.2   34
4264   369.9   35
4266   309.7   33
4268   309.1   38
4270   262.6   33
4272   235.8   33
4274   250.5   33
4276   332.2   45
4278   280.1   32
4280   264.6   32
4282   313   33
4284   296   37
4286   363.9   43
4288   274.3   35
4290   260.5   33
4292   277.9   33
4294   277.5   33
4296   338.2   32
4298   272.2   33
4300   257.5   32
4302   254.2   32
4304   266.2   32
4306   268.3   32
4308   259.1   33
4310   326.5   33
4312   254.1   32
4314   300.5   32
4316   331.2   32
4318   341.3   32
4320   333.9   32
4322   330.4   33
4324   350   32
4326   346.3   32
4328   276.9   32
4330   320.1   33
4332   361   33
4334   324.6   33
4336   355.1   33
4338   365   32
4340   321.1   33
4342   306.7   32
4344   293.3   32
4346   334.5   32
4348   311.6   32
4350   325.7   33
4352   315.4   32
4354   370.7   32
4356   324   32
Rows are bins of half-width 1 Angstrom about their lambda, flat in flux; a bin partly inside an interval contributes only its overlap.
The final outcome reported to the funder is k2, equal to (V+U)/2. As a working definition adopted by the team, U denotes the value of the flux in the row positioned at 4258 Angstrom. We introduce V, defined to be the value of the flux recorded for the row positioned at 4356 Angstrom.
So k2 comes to 307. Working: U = 289.3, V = 324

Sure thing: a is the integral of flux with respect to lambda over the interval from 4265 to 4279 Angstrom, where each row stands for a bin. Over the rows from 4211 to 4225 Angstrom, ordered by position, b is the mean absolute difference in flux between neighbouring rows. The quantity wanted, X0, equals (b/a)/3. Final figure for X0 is 0.0046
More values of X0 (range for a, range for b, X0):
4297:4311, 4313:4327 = 0.0011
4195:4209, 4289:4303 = 0.0021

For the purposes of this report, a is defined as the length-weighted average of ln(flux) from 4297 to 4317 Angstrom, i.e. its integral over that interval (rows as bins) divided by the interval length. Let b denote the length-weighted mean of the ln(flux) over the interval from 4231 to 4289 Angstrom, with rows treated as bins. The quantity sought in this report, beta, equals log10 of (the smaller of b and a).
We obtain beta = 0.750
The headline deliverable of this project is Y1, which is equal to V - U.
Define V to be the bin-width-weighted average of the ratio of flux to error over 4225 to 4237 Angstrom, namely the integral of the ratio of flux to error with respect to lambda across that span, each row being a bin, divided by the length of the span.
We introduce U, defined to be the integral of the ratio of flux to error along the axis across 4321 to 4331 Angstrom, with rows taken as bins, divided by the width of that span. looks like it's -1.6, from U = 10.0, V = 8.4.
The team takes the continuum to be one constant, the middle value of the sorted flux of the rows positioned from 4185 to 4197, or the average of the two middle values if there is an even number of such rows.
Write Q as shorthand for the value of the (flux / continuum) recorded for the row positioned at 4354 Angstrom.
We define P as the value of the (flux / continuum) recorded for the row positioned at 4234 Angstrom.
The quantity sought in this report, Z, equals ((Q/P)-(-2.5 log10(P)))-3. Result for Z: -1.70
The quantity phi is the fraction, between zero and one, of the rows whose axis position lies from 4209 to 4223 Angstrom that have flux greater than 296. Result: 0.7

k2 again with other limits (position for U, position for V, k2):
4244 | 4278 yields 258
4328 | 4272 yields 256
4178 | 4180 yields 267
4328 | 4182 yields 273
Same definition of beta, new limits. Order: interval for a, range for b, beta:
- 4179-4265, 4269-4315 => 0.751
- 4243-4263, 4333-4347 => 0.753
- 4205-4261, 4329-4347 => 0.758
